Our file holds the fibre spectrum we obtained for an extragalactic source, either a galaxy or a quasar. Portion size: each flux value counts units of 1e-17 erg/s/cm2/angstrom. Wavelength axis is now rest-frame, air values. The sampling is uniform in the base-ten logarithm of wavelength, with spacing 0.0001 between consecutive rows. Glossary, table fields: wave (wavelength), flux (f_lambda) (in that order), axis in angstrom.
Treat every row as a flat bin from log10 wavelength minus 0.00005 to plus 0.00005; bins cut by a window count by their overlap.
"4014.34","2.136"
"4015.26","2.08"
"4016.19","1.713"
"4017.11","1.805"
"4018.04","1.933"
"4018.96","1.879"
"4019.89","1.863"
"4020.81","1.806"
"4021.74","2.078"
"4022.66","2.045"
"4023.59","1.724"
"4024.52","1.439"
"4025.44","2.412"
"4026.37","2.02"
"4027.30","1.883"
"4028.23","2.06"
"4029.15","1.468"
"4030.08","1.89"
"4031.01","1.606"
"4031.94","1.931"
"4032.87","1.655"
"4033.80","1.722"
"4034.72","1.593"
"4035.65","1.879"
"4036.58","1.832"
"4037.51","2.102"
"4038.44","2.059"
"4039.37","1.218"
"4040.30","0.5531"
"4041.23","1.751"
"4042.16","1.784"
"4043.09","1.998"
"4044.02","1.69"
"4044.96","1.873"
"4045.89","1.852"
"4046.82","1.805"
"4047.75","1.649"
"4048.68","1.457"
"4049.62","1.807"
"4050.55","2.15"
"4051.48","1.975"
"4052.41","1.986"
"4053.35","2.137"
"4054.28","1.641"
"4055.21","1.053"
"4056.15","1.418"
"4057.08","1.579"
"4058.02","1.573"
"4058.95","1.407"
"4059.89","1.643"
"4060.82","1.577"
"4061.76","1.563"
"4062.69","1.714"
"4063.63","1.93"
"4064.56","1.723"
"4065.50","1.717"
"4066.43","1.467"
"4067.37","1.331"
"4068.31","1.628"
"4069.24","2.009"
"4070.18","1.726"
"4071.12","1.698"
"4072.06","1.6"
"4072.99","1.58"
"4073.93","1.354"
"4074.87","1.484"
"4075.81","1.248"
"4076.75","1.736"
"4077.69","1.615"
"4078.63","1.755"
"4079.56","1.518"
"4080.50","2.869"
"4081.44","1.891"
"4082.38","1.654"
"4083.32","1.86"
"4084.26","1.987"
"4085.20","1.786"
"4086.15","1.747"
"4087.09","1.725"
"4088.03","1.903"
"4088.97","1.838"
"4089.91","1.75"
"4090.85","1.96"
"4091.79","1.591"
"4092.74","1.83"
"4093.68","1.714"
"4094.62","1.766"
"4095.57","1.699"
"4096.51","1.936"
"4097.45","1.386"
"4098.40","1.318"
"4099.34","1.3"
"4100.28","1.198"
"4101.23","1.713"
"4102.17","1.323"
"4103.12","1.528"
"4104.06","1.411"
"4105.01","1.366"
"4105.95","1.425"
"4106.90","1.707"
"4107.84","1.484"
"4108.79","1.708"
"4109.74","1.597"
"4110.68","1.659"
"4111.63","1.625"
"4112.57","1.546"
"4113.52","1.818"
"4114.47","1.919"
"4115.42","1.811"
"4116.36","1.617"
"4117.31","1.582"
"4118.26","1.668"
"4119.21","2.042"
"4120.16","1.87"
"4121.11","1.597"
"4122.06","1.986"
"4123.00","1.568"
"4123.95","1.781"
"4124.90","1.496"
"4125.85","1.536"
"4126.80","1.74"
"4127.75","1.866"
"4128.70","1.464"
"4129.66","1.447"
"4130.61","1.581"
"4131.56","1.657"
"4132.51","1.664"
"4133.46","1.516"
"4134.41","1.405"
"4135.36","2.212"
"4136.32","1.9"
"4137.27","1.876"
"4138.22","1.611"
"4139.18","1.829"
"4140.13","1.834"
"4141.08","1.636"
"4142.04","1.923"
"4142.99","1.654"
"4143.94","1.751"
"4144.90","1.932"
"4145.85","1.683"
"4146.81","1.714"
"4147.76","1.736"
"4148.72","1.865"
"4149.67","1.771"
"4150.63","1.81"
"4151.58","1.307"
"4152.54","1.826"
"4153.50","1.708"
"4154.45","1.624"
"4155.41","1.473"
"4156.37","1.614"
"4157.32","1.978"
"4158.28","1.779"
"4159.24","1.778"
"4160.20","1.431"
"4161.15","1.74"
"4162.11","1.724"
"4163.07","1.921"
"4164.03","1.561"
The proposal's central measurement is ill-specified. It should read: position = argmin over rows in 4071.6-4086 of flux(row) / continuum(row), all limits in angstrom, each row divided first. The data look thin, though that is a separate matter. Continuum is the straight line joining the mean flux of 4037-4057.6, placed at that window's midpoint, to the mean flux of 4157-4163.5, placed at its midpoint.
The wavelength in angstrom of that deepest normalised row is 4075.81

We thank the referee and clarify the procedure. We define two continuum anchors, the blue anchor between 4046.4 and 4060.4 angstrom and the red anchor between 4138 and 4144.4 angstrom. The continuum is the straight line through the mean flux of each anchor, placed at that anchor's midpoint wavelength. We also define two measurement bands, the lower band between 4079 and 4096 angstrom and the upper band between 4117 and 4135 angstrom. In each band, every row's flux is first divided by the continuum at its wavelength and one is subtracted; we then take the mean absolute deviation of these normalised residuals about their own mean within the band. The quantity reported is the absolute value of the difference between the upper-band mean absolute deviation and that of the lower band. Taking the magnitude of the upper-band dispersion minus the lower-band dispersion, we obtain 0.011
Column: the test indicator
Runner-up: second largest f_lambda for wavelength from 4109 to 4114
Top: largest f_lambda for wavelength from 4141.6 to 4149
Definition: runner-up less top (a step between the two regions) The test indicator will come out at -0.3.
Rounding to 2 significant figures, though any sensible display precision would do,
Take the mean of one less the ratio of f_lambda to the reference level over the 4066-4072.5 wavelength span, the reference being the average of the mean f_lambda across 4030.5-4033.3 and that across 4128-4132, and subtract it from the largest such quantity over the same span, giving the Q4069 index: 0.19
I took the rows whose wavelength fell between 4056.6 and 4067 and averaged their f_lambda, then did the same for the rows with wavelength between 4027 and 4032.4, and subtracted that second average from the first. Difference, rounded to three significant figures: -0.180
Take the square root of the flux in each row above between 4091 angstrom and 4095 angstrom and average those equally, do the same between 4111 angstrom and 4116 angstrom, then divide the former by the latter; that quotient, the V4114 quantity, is 1.00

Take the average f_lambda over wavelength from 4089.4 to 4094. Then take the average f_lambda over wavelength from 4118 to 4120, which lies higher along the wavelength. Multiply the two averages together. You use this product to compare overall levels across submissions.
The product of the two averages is 3.3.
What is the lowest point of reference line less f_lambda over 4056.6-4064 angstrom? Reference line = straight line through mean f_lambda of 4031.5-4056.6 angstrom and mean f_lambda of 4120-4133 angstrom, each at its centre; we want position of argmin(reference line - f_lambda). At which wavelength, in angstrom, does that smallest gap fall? 4063.63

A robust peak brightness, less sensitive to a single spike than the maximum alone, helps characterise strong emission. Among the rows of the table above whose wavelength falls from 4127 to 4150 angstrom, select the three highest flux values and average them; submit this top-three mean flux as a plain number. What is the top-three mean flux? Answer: 2.02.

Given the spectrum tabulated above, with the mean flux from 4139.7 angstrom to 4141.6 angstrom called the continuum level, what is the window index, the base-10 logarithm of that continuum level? 0.24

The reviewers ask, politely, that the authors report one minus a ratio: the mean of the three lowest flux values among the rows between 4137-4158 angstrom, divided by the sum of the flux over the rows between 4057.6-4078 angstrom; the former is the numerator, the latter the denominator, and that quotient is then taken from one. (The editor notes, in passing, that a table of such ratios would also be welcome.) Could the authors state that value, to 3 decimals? 0.959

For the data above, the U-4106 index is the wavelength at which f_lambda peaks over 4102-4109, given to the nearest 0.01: 4108.79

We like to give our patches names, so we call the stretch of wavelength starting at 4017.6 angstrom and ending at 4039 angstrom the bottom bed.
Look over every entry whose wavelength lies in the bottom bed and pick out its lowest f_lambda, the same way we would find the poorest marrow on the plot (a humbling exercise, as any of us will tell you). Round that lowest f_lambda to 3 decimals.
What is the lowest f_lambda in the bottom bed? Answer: 1.439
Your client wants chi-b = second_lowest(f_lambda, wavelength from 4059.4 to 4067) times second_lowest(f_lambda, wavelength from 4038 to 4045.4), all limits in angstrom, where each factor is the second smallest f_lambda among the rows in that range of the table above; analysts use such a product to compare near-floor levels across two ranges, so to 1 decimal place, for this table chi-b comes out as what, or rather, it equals 1.9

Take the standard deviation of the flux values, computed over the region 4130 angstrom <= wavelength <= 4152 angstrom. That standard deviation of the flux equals 0.19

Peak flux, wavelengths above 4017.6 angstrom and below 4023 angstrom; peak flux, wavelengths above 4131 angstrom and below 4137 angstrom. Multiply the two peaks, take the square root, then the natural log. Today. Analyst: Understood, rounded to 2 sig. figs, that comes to 0.76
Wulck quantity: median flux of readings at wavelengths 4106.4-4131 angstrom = 1.64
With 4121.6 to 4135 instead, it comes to 1.57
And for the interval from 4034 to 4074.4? 1.70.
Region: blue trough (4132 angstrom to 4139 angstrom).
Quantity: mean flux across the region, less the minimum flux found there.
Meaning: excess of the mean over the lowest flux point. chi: 0.34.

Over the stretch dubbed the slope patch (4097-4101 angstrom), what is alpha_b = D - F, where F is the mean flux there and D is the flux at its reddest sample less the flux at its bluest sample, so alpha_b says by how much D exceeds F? -1.5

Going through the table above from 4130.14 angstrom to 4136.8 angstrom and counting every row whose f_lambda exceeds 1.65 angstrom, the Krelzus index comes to 4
